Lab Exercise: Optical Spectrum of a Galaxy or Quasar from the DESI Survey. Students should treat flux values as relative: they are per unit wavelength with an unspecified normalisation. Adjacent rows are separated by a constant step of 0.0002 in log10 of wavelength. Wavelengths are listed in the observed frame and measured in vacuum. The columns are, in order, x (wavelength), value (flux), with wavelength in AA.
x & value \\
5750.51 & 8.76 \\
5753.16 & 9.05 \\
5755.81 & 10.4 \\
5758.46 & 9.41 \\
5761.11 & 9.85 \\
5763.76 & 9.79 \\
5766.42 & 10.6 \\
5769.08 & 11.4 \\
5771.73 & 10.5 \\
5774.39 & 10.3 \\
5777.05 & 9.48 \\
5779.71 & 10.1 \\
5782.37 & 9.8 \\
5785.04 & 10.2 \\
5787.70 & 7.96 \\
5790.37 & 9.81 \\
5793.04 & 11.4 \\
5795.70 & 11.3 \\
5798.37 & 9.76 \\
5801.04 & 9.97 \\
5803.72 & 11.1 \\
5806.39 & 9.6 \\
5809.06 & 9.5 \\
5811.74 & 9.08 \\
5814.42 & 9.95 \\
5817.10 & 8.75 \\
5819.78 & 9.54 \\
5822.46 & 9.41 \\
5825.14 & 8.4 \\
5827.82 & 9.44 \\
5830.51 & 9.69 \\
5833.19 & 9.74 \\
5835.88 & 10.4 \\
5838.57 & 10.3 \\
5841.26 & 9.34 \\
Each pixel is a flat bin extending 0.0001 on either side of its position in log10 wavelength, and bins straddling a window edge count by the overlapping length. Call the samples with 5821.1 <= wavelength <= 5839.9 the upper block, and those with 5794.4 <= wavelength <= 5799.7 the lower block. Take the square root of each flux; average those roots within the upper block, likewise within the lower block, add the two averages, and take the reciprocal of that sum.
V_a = 0.158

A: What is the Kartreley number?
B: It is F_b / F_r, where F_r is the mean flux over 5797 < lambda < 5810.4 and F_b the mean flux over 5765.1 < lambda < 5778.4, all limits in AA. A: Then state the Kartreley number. 1.05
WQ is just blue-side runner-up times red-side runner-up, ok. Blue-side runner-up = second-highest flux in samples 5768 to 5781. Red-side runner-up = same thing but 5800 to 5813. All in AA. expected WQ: 105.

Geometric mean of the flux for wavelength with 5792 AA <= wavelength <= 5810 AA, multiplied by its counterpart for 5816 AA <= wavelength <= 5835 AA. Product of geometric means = 96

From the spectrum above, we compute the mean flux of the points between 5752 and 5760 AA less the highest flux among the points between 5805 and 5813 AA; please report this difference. 0.0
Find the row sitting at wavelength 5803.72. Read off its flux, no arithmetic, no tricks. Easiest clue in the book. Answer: 11.1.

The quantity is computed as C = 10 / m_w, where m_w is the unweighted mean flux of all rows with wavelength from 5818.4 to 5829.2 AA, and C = 1.09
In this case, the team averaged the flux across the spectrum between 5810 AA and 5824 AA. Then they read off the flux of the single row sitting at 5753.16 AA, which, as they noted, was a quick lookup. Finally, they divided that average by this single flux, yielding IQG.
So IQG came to 1.03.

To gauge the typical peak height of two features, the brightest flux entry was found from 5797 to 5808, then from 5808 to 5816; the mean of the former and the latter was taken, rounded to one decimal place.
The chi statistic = 10.5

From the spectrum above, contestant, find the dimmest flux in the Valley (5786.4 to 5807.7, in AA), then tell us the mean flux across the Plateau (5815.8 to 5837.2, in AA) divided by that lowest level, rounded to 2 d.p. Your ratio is 1.18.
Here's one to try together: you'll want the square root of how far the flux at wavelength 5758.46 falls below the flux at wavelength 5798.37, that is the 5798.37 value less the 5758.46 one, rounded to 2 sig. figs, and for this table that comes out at 0.59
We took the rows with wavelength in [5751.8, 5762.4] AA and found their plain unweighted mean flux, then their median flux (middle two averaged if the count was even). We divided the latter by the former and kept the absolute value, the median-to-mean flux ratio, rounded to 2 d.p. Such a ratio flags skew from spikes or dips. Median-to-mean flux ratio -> 1.00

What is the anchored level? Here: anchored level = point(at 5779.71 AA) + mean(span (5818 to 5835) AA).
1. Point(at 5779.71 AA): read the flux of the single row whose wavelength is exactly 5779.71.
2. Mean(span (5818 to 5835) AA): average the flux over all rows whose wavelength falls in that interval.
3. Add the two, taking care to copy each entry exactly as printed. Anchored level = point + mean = 19.5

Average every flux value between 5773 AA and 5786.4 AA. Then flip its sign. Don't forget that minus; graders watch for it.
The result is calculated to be -10.0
